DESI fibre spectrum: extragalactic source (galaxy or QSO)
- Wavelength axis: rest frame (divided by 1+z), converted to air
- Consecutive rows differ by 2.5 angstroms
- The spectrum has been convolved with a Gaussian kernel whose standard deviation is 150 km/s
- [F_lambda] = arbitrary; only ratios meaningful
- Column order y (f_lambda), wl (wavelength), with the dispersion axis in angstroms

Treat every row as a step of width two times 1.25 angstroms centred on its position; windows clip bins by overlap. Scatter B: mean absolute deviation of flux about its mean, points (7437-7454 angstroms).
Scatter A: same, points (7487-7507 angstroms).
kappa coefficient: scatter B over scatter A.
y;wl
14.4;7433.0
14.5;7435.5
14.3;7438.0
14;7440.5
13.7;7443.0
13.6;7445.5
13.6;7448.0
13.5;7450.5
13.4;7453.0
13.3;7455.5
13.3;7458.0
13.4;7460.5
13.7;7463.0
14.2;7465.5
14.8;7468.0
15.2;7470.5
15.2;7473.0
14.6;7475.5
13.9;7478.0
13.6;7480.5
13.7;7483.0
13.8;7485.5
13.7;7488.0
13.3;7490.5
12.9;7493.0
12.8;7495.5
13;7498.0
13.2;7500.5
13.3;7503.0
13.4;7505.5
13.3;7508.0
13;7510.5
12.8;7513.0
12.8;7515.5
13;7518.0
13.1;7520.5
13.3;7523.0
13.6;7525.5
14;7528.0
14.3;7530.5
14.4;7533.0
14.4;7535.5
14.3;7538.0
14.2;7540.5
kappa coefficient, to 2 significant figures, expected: 1.1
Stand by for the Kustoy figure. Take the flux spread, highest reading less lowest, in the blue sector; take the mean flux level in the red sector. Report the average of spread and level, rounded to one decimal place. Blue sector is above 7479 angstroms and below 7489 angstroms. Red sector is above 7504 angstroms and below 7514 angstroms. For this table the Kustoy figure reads 6.7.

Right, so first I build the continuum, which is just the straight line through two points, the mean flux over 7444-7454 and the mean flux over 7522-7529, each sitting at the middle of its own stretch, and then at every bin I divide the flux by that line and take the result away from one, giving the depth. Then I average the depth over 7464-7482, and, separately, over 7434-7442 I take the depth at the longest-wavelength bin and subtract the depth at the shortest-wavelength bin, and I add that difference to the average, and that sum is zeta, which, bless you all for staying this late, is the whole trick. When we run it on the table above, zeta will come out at -0.03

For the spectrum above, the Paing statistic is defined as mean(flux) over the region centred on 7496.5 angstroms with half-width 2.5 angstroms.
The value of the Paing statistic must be 12.9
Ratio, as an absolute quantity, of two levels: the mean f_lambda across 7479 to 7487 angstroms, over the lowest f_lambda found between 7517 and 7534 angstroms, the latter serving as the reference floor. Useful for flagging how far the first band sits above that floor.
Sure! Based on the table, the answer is 1.05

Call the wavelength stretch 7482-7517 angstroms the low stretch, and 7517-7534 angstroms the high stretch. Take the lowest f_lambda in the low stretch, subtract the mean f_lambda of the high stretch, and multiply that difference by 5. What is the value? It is -4.4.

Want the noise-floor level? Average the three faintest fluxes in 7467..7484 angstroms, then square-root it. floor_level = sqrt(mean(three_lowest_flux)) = 3.71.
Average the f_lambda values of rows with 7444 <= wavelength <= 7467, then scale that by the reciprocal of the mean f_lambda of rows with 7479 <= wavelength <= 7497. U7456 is 1.01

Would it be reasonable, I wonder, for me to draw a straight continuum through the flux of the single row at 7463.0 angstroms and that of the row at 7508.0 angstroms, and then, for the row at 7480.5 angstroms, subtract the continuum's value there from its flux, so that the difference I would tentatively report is 0.1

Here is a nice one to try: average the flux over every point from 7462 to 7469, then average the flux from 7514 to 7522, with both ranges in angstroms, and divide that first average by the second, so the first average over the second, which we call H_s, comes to 1.10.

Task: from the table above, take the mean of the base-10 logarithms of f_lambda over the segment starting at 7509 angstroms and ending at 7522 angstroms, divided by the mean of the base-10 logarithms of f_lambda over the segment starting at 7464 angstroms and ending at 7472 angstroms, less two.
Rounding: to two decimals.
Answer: -1.05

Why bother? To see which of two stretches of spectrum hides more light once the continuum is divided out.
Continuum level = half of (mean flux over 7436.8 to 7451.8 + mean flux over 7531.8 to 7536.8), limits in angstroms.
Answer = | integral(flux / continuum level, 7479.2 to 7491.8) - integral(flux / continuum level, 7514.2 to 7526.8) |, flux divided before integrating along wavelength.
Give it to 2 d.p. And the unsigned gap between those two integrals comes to 0.41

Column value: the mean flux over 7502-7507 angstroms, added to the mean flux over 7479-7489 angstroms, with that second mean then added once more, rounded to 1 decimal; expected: 40.8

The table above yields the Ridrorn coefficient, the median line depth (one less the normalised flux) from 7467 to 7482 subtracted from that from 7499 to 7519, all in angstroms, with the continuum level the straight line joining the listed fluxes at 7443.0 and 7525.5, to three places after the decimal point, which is 0.114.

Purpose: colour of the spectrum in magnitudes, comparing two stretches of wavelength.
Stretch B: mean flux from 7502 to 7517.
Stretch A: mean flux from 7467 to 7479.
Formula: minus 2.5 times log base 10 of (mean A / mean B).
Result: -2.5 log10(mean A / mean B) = -0.13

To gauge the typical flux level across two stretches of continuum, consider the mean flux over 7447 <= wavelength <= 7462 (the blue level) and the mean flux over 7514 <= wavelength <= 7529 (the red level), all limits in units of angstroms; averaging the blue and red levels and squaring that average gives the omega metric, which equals 178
